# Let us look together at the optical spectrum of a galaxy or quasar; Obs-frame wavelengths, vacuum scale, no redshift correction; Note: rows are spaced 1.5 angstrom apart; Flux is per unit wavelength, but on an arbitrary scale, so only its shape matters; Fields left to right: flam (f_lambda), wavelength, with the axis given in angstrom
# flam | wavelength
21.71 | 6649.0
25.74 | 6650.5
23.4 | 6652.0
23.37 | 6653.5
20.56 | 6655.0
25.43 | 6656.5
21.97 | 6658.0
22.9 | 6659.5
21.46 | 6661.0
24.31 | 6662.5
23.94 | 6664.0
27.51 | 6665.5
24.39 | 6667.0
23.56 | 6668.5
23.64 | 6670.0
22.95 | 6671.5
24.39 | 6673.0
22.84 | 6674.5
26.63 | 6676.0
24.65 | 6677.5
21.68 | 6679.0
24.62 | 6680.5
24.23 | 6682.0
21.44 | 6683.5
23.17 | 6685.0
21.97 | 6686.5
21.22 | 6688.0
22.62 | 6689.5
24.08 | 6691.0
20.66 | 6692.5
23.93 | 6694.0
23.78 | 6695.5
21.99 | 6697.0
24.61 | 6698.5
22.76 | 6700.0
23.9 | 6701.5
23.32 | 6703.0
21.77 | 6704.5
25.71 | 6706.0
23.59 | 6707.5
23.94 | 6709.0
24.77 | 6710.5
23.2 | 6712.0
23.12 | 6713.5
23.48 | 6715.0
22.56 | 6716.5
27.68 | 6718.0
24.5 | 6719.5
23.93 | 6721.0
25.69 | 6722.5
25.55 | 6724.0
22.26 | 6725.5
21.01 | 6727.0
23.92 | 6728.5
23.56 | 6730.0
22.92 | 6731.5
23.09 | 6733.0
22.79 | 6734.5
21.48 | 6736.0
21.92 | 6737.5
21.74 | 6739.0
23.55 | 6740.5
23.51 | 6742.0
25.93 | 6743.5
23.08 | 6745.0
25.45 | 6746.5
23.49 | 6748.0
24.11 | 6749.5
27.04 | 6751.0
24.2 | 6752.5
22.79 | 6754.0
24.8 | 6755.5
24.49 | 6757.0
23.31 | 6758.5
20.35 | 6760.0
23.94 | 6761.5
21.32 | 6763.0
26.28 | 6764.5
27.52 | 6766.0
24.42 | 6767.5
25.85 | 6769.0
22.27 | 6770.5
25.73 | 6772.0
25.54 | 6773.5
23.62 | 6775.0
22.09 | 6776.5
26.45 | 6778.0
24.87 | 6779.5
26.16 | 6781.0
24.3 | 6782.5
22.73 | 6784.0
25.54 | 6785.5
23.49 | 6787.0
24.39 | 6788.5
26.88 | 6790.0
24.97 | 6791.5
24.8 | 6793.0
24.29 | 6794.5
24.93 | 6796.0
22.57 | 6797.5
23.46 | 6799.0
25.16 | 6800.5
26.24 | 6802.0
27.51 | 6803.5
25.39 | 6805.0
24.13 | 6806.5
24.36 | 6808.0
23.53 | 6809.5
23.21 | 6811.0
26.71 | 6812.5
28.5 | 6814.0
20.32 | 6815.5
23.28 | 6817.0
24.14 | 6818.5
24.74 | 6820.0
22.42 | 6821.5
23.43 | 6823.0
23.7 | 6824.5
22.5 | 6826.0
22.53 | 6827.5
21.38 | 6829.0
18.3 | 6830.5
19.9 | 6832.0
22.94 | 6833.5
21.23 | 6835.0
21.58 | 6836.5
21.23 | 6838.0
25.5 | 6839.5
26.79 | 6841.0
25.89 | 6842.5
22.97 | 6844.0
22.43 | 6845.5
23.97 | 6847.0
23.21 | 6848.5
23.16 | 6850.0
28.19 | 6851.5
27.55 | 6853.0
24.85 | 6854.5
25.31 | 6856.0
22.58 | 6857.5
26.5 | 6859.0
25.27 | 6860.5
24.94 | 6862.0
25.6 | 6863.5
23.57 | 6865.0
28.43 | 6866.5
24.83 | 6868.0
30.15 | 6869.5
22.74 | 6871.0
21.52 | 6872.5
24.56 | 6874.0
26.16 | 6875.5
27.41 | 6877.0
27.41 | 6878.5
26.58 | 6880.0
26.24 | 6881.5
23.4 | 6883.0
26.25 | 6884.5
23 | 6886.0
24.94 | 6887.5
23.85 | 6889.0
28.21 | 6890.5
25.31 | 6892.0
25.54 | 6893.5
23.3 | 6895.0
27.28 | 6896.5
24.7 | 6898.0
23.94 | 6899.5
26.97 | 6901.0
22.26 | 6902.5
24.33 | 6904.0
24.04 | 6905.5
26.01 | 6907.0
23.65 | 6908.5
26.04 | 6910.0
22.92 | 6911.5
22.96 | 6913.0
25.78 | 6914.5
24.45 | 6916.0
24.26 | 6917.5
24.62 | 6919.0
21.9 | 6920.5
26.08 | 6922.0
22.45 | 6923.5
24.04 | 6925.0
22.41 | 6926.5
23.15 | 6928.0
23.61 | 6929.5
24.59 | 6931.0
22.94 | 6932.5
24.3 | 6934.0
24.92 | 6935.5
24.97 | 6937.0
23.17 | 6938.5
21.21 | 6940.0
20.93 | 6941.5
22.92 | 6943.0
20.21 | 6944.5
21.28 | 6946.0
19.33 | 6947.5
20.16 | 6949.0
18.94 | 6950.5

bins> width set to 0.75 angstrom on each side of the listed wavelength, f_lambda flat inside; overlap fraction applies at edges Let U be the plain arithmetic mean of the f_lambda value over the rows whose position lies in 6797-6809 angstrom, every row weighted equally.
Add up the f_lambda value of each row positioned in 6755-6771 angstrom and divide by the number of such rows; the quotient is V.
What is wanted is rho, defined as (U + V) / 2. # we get 24.5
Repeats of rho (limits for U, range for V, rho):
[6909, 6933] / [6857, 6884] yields 24.7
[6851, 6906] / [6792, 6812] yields 25.0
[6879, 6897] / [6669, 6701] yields 24.3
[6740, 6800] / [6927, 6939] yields 24.2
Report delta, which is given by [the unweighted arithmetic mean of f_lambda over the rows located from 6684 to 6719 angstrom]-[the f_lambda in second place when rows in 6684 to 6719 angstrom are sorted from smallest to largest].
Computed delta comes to 2.2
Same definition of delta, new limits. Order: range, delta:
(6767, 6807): 2.5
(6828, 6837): 1.0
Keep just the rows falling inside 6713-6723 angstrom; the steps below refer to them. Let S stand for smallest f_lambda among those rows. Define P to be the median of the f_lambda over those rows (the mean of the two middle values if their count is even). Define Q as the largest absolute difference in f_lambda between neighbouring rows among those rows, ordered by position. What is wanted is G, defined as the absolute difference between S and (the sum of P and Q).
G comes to 6.5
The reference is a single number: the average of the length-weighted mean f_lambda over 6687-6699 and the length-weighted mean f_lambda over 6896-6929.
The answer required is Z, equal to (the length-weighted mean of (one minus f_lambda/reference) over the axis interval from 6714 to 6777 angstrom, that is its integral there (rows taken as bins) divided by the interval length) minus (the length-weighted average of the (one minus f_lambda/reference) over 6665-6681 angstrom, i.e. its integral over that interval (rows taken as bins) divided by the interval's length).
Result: 0.014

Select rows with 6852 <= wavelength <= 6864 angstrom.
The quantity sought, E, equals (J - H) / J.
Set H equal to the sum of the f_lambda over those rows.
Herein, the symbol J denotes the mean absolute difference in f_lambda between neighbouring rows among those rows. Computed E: -117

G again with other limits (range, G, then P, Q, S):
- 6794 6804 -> 4.7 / 24.9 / 2.4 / 22.57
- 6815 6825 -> 6.1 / 23.4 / 3.0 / 20.32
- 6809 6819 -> 11.4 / 23.5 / 8.2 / 20.32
